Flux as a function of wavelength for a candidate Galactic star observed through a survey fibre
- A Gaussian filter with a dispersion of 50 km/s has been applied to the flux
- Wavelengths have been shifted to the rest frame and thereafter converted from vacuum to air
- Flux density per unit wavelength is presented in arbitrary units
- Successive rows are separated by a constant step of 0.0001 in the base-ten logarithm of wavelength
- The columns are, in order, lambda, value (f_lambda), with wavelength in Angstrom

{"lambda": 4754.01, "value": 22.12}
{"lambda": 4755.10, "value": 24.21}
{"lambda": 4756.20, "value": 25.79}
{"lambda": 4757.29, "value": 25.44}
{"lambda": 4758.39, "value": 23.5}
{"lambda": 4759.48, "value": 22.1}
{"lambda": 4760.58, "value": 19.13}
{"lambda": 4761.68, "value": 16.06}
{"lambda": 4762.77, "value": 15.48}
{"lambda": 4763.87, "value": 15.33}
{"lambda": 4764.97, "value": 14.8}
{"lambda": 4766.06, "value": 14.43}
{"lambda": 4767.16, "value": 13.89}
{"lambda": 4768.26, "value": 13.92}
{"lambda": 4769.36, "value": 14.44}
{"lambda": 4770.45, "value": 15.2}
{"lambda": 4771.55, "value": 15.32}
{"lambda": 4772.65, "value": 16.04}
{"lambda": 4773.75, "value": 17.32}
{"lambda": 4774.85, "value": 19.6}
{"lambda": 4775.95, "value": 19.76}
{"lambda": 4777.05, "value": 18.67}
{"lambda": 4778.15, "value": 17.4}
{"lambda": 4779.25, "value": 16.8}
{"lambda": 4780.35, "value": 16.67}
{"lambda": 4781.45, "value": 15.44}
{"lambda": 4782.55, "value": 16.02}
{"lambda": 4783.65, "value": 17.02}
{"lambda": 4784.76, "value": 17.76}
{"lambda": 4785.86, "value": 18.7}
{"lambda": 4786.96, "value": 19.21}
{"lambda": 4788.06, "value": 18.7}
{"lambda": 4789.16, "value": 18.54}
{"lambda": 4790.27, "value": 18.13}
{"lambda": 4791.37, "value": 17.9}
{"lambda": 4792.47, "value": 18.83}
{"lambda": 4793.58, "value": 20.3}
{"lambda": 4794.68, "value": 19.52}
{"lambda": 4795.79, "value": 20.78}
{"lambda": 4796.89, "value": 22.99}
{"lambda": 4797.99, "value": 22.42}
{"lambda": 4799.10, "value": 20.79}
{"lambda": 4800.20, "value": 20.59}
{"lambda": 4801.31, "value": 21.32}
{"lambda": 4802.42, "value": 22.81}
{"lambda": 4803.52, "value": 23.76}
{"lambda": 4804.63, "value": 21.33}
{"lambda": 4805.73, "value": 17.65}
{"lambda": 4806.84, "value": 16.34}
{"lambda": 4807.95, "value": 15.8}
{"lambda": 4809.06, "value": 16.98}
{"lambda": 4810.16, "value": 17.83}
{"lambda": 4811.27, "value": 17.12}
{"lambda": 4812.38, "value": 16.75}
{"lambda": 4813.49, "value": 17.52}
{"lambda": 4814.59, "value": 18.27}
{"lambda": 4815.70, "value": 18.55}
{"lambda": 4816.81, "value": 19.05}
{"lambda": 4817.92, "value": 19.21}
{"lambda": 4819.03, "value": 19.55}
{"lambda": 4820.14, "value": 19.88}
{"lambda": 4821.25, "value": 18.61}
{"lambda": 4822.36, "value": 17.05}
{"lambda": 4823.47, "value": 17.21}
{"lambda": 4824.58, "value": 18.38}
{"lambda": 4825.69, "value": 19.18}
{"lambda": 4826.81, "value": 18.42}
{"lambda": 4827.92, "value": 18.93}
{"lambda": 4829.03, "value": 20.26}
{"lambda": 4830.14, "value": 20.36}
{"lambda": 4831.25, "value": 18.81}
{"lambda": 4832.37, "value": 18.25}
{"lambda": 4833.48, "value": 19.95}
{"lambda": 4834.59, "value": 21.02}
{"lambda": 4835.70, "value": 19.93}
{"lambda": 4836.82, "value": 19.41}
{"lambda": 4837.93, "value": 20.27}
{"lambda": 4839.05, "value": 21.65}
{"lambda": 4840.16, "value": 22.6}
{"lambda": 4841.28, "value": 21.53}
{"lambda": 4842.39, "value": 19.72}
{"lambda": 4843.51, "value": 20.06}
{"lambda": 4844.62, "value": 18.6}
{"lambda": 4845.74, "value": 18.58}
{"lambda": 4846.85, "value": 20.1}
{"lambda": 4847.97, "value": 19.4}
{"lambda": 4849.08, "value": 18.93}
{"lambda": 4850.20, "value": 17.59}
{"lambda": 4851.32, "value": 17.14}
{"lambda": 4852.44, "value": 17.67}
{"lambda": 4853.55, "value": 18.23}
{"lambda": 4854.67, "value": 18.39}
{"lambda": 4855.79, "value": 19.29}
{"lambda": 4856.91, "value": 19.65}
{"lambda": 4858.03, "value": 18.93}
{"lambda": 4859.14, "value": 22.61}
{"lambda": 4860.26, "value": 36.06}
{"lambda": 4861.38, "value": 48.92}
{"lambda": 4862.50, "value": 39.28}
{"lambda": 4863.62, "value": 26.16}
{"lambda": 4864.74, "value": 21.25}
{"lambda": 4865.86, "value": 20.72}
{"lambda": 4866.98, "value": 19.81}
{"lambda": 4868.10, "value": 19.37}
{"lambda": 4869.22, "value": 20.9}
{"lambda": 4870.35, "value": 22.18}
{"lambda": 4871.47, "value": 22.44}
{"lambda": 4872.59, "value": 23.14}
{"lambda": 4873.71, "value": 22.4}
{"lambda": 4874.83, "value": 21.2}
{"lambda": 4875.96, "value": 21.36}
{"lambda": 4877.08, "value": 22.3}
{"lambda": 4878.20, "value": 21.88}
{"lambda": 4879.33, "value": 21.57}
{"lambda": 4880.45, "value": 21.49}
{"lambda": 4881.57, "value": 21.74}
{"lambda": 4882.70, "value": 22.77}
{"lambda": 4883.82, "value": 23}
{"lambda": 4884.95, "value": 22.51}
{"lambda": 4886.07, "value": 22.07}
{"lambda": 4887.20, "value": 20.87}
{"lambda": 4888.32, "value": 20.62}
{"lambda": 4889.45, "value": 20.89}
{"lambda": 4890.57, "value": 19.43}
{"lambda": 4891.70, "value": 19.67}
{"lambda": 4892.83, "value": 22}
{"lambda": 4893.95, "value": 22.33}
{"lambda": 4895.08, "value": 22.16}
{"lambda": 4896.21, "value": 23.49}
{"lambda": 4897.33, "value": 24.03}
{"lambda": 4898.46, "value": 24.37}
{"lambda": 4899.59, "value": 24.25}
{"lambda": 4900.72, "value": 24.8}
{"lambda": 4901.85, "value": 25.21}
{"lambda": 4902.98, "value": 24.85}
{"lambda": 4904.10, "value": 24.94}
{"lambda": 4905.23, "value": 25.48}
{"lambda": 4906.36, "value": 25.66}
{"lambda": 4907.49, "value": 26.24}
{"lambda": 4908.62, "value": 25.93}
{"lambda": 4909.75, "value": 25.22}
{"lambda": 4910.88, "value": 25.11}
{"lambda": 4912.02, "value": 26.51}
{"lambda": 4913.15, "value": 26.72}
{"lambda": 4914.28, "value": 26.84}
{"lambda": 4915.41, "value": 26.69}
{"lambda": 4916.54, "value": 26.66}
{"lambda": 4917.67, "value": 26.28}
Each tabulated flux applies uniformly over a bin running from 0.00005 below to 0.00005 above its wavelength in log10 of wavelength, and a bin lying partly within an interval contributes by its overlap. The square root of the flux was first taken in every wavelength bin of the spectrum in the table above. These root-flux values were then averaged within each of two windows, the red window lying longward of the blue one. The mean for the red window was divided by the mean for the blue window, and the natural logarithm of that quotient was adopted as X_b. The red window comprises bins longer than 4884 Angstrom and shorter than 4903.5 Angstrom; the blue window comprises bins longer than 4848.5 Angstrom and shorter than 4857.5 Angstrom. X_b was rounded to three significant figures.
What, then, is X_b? 0.102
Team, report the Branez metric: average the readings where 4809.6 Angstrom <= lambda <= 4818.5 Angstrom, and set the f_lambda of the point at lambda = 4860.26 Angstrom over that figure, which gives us 2.00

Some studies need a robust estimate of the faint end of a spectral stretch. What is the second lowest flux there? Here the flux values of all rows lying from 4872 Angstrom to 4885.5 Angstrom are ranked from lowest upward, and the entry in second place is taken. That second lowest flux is 21.36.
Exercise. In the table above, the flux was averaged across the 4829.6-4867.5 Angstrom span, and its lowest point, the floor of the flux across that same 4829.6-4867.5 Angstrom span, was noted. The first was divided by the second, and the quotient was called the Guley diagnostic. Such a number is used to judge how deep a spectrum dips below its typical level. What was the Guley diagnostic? 1.27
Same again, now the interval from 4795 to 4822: 1.23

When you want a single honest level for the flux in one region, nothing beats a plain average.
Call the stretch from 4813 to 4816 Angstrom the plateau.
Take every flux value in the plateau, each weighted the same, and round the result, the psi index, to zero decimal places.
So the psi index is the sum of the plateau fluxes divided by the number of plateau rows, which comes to 18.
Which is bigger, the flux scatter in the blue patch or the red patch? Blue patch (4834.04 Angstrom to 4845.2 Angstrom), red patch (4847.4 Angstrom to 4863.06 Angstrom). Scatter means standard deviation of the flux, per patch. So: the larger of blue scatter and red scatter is 10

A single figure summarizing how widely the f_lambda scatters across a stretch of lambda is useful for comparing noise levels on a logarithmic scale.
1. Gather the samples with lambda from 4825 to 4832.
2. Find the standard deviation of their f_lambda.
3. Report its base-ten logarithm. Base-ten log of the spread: -0.1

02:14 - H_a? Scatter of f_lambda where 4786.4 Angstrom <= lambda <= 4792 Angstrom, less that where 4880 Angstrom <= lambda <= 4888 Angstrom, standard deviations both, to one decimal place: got -0.2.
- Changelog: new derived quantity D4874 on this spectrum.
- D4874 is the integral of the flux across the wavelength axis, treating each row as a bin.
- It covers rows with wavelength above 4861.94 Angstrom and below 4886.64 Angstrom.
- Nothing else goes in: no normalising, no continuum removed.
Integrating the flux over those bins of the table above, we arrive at 561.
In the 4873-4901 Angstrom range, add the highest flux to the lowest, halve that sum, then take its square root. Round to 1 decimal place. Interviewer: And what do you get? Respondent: 4.7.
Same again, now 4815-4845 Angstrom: 4.5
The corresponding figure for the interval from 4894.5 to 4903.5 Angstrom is 4.9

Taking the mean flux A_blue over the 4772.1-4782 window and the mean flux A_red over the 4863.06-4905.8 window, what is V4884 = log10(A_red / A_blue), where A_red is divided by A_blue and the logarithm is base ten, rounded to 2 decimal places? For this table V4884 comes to 0.11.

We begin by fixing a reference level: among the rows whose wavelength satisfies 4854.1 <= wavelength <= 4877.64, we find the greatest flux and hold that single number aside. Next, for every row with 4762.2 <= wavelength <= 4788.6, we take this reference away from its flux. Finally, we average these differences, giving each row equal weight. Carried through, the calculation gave -32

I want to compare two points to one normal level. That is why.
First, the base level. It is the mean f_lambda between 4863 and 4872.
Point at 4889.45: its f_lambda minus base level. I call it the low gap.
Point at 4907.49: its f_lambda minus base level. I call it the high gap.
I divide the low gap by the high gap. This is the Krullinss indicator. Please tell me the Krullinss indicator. -0.2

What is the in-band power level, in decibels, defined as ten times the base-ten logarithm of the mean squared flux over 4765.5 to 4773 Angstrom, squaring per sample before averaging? 23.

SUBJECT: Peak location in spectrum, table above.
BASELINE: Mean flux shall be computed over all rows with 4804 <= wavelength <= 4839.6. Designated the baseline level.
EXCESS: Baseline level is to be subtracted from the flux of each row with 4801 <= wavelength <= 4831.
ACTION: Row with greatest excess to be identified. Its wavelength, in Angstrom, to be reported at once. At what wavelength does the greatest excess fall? 4803.52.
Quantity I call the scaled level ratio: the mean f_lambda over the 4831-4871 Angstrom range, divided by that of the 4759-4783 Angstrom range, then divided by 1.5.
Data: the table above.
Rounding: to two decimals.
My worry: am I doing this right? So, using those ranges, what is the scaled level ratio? 0.88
